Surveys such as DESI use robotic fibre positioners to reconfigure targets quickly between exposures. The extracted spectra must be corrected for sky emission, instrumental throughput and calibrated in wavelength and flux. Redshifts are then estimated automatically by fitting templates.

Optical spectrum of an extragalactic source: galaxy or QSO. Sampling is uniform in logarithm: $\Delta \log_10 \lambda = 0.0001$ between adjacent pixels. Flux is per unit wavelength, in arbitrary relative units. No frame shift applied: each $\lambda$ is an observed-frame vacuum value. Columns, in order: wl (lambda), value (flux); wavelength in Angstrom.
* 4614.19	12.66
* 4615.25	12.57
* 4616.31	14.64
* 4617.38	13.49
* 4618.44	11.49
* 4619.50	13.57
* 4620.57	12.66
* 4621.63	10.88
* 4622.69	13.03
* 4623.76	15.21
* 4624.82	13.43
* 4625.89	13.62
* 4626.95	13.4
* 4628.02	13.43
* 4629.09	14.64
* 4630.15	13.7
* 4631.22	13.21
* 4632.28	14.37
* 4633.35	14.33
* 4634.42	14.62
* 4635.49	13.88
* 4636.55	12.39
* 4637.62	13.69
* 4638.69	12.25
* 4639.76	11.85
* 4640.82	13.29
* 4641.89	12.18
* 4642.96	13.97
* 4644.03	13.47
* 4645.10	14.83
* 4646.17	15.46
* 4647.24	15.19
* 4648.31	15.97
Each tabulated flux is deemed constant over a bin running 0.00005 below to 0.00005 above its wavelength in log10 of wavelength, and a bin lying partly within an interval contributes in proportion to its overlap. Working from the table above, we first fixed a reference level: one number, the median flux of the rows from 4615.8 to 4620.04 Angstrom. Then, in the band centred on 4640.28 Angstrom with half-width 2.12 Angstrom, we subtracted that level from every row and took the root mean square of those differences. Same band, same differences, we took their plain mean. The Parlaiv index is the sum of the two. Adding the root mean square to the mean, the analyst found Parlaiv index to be 0.1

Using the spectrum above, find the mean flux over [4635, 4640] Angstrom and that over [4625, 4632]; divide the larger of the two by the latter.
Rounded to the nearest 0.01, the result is 1.00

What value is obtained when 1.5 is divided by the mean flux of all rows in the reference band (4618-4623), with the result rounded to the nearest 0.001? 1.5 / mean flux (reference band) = 0.122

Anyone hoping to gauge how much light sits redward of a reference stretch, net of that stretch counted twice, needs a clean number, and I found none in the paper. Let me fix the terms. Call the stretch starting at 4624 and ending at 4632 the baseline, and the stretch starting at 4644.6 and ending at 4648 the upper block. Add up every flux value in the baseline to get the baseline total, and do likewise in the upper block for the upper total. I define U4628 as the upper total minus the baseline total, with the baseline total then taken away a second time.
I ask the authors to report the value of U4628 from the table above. -145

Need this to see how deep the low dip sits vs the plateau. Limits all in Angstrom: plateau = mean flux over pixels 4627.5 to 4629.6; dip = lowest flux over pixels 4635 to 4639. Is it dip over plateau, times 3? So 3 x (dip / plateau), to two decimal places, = 2.62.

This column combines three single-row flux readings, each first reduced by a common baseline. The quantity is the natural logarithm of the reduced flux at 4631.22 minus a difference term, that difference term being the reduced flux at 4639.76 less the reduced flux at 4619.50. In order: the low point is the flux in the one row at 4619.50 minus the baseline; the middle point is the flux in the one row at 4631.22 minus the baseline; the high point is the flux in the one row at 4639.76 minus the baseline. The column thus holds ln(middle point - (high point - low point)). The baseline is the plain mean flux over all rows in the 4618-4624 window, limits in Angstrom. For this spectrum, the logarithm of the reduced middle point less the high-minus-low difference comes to 0.8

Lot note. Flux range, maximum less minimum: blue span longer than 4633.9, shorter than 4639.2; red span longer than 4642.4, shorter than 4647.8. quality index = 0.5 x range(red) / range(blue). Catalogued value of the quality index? 0.42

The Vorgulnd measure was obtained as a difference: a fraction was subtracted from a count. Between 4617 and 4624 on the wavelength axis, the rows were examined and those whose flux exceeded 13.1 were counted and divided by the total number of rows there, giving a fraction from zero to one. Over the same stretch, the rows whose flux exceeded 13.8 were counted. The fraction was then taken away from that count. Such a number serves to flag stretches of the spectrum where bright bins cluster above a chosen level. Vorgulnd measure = 0.57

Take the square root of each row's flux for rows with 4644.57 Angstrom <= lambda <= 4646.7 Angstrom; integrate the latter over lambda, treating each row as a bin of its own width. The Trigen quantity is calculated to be 8.3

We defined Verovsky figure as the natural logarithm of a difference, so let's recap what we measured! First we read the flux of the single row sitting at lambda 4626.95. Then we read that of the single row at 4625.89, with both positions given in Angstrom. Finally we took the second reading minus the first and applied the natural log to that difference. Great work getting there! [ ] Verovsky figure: -1.51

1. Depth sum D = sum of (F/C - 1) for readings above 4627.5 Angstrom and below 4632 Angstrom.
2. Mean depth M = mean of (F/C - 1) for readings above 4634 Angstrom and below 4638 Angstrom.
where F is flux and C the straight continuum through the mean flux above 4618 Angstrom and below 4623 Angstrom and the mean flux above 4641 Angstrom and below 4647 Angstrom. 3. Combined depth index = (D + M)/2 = 0.13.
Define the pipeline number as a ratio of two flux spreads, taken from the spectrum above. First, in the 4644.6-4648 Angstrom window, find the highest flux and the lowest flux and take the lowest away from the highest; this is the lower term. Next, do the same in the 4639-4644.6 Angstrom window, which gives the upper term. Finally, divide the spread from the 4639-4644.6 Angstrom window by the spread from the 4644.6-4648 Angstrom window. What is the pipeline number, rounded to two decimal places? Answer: 3.37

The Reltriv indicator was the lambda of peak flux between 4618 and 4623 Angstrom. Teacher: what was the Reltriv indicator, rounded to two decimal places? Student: 4619.50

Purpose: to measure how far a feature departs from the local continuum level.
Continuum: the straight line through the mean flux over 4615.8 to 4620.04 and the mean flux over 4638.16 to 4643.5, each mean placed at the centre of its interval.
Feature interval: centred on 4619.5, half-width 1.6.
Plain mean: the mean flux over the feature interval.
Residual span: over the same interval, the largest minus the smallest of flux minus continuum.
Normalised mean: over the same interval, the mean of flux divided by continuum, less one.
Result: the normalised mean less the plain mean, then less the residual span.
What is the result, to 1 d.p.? -14.7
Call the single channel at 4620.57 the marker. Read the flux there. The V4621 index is 12.66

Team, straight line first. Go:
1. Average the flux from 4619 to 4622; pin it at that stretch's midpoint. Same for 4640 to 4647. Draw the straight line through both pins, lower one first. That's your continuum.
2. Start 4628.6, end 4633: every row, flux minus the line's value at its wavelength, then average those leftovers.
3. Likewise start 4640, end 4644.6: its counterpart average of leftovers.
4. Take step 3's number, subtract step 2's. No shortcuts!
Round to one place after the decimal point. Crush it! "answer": -1.5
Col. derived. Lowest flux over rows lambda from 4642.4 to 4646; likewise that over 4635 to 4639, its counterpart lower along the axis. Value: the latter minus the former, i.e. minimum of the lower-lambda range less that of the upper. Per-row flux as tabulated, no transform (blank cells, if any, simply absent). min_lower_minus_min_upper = -1.2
